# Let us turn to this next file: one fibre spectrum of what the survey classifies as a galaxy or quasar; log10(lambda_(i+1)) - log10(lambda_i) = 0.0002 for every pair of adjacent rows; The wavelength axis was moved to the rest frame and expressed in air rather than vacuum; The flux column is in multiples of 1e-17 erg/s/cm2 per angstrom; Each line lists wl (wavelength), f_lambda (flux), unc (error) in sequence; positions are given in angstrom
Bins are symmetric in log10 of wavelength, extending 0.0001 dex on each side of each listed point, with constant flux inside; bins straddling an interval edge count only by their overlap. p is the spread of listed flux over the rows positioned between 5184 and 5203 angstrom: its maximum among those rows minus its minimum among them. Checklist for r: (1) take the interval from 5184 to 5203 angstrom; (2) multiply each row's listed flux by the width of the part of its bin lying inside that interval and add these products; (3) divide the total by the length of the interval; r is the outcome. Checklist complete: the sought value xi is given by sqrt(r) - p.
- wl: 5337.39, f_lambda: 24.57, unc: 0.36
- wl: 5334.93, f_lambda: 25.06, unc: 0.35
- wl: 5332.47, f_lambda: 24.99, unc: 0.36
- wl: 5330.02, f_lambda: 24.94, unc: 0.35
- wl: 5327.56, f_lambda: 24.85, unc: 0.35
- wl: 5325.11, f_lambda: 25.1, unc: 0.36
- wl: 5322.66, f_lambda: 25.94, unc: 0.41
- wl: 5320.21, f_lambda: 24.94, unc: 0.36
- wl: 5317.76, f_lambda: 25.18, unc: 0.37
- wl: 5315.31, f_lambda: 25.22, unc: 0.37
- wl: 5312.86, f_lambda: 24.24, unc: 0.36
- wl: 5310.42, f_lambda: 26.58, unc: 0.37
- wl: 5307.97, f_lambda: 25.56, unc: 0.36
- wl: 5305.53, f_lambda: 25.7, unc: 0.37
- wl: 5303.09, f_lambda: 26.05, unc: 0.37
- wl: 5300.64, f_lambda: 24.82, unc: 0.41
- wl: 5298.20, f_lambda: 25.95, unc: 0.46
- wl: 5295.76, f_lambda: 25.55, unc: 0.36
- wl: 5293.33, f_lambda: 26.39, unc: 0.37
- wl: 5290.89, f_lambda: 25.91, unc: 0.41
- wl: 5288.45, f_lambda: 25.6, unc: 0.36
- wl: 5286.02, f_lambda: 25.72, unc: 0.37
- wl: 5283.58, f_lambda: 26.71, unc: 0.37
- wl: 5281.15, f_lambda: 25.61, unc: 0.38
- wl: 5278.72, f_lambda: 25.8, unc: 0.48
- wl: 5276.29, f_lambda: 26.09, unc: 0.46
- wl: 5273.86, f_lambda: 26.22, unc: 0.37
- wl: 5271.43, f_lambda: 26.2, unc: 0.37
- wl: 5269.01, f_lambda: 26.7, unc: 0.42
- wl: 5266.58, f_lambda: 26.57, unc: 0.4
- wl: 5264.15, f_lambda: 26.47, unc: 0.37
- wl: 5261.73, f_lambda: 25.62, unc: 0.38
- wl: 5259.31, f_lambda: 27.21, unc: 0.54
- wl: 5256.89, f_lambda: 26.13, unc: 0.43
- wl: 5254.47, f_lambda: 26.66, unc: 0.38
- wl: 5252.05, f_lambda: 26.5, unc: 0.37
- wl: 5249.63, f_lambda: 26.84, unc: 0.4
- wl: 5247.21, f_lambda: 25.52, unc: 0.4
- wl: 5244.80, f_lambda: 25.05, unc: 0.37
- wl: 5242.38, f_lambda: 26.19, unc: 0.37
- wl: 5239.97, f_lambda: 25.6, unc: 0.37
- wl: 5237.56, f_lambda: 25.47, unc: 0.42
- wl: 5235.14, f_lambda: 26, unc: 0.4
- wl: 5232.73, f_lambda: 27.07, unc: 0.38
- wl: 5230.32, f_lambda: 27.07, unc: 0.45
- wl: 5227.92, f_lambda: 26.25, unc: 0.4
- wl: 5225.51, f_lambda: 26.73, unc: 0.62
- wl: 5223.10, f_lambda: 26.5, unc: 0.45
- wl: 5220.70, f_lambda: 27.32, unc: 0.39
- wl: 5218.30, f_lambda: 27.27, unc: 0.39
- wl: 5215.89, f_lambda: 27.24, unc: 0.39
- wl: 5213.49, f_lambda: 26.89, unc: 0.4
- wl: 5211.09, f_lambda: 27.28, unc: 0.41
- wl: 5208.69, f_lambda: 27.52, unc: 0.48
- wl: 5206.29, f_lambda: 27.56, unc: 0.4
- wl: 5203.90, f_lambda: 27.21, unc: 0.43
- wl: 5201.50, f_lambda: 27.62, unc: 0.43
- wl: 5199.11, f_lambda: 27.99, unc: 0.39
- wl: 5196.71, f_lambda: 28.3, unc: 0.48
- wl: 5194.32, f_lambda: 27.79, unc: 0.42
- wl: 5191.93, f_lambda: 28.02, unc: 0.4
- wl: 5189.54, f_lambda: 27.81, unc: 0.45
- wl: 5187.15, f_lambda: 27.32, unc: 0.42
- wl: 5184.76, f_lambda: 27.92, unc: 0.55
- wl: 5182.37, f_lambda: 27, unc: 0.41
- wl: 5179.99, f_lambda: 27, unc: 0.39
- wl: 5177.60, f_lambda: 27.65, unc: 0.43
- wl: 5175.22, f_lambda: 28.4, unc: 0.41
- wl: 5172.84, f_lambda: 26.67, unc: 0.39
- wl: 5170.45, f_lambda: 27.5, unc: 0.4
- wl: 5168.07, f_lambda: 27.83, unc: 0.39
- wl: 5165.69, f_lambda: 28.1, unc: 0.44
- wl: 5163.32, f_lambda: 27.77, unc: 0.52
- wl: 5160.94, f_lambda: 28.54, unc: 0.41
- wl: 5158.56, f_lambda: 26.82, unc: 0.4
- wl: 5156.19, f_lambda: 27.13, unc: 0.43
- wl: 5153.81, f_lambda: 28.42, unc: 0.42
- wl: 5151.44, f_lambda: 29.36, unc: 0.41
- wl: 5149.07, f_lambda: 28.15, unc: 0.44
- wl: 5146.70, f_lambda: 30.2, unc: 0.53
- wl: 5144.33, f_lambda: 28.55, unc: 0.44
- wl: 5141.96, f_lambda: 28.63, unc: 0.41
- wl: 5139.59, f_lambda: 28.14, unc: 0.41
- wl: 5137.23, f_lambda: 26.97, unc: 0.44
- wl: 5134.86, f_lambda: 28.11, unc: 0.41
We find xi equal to 4.3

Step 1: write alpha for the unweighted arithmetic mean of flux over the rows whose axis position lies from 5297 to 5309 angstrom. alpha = 25.6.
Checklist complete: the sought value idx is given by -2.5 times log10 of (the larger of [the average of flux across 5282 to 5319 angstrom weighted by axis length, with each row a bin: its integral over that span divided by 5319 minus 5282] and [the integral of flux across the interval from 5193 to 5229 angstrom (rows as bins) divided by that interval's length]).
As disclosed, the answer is -3.59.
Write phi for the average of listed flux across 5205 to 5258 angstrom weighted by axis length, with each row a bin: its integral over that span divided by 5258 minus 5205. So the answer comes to 26.6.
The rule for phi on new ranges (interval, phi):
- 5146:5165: 28.3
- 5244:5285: 26.2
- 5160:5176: 27.8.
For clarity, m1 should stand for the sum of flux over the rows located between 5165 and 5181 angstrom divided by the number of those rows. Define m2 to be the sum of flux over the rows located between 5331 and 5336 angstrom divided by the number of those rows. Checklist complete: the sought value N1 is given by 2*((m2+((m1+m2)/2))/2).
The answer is 51.3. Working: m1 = 27.6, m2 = 25.0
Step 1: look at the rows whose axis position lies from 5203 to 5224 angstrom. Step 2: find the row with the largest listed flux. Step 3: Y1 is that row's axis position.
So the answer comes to 5206.29 angstrom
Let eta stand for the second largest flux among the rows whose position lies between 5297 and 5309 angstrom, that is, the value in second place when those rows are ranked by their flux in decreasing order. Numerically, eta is 25.95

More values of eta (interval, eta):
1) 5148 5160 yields 28.42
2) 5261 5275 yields 26.57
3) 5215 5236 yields 27.27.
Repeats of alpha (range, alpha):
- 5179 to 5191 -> 27.4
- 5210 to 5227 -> 27.0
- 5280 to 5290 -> 25.9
